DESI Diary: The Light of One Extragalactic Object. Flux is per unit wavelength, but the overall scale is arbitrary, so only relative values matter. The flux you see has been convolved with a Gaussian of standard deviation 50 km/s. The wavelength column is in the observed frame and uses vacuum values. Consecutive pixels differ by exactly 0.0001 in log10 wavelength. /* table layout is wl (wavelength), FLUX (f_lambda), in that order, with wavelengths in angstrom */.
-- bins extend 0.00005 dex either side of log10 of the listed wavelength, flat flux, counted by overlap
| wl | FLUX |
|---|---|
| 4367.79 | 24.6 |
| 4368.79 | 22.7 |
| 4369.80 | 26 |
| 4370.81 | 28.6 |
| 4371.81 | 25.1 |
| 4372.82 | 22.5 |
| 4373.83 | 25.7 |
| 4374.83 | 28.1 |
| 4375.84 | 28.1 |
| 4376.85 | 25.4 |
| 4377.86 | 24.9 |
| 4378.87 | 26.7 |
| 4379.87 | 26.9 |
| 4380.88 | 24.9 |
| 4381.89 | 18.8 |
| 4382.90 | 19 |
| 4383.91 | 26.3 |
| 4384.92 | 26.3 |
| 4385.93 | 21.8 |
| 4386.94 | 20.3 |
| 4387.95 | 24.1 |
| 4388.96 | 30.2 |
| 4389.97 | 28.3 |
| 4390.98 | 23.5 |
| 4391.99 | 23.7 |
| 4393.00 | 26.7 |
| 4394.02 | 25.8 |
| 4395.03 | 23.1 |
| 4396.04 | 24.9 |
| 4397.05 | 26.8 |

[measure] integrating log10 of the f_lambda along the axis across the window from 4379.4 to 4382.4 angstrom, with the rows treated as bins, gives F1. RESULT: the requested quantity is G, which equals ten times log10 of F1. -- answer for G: 6.12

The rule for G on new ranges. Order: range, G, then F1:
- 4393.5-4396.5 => 6.20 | 4.17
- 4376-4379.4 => 6.82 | 4.81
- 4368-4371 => 6.24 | 4.20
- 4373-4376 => 6.31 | 4.28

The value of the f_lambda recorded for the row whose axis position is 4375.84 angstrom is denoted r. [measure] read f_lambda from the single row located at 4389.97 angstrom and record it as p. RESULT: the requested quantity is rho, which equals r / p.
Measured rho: 0.99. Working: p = 28.3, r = 28.1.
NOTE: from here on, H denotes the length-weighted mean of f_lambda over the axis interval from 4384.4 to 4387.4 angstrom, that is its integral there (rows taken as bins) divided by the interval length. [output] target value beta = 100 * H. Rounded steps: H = 22.8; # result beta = 2285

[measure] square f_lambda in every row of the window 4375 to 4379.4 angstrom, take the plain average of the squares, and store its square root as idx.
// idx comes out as 26.3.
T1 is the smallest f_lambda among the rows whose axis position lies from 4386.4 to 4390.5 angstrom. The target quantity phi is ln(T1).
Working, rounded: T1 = 20.3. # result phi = 3.01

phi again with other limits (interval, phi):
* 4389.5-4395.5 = 3.14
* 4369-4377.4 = 3.11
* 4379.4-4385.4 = 2.93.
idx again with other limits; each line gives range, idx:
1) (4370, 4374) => 25.6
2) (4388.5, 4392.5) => 26.6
